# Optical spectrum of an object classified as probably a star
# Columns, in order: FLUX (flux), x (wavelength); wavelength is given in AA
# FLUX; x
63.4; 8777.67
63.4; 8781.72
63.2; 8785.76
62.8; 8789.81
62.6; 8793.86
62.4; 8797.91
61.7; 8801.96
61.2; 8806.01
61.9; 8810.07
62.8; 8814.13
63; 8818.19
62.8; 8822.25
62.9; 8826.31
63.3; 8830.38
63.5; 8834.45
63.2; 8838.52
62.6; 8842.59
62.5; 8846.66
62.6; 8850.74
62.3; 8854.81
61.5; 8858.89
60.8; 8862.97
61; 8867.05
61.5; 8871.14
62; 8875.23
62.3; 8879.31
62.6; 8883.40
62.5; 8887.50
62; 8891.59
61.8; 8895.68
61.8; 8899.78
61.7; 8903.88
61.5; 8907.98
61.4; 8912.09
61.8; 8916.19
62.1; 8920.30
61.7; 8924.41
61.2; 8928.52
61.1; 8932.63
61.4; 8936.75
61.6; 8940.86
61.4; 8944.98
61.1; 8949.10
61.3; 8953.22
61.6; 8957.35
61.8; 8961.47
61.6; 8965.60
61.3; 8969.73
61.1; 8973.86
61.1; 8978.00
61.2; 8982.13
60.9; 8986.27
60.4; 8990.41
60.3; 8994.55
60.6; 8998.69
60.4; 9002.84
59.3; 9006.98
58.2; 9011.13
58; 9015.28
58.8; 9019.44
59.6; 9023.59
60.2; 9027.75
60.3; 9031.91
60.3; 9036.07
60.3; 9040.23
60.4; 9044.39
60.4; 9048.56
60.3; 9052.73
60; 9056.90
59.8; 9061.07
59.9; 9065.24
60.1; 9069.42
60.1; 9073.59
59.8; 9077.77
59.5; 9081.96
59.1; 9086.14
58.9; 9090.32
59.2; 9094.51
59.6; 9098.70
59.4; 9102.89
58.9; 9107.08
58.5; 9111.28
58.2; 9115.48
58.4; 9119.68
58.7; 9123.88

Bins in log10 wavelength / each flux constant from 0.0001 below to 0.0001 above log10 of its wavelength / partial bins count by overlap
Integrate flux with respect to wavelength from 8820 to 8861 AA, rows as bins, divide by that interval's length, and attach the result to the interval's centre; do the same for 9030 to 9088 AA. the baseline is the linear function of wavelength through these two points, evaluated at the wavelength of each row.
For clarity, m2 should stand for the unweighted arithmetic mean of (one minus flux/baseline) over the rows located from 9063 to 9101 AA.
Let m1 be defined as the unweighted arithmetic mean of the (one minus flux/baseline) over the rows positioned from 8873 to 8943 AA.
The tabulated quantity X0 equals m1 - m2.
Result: -0.001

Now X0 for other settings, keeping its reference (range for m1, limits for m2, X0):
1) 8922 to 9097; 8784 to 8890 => -0.002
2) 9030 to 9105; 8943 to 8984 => 0.004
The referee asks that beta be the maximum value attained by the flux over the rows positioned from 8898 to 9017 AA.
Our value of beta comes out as 62.1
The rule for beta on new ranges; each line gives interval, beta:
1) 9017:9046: 60.4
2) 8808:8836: 63.5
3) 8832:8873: 63.5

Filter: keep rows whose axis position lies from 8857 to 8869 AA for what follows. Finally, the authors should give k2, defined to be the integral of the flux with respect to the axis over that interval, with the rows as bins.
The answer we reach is 733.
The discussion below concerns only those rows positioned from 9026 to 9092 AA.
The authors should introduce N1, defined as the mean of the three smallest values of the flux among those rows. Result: 59.2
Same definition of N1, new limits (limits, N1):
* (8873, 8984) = 61.1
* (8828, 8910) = 61.1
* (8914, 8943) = 61.2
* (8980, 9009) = 60.0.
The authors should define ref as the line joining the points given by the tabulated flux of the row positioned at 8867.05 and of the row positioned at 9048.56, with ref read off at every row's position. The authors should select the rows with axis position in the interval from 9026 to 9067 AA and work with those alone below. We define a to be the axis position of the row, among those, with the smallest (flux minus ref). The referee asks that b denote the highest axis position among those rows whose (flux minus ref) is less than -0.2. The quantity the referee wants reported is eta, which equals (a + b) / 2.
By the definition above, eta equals 9063.2 AA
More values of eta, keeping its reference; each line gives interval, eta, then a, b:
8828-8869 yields 8863.0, 8862.97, 8862.97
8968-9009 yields 9007.0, 9006.98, 9006.98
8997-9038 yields 9021.5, 9015.28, 9027.75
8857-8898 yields 8863.0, 8862.97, 8862.97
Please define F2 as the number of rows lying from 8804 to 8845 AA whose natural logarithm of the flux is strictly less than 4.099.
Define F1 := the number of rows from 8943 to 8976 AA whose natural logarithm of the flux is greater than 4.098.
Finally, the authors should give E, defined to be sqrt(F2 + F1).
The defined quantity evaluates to 2.8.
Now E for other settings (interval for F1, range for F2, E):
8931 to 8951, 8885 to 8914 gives 2.2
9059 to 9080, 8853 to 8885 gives 0.0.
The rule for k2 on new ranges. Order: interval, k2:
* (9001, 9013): 712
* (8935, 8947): 738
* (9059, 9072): 780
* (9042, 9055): 785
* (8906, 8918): 739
